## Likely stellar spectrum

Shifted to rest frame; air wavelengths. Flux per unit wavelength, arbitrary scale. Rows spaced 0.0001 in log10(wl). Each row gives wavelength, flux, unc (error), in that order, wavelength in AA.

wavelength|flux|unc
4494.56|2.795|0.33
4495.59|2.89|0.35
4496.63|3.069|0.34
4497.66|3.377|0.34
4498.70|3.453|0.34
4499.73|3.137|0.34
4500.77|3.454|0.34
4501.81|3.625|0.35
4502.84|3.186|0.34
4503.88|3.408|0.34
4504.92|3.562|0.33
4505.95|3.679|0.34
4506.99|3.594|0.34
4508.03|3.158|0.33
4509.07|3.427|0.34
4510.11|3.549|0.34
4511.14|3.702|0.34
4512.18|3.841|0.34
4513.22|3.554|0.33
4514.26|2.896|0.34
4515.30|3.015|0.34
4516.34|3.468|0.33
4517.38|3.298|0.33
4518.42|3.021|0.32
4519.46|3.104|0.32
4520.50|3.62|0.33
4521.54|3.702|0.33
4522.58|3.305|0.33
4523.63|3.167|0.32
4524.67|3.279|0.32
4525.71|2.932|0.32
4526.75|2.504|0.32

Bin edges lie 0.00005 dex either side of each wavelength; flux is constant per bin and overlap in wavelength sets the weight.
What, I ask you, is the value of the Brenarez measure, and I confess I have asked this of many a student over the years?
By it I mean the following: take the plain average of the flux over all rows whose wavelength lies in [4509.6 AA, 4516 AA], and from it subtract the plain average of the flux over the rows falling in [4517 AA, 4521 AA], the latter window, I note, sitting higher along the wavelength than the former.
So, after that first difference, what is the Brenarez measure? 0.17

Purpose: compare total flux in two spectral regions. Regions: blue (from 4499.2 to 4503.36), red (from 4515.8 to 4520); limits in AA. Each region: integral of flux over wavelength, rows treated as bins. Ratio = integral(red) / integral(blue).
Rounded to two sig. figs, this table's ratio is 0.97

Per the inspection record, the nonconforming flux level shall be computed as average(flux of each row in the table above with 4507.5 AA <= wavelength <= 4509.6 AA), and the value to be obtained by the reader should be 3.29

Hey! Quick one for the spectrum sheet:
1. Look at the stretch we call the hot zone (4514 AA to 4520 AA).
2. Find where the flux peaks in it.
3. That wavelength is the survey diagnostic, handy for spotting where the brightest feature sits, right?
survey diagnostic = 4516.34 AA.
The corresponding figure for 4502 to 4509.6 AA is 4505.95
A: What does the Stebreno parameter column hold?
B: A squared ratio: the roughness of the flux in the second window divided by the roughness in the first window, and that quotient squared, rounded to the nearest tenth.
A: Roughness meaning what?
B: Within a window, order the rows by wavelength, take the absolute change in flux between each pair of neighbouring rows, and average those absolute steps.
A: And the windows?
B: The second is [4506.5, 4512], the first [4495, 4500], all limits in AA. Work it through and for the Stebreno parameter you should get 1.2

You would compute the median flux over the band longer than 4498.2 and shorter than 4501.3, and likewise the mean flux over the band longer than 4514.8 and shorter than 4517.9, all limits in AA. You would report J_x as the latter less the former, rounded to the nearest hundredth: -0.19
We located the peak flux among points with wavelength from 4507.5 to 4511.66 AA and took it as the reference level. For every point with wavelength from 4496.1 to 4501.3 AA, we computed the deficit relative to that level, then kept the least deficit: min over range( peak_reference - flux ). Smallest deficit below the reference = 0.25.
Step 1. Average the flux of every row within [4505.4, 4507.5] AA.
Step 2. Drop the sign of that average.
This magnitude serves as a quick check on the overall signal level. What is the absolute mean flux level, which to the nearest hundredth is 3.64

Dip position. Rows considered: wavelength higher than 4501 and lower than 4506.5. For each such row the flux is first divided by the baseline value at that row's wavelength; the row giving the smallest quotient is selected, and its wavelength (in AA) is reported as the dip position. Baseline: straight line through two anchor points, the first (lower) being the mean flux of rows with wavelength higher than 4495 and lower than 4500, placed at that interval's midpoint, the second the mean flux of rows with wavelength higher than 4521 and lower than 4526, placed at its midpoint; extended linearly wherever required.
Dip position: 4502.84 AA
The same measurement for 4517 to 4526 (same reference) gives 4525.71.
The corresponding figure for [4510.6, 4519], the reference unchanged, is 4514.26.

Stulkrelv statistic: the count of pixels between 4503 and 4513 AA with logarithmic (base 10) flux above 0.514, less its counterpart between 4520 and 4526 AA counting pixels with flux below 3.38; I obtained 4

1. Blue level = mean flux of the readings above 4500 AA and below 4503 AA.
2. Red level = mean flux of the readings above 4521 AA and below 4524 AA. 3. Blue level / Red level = 1.01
